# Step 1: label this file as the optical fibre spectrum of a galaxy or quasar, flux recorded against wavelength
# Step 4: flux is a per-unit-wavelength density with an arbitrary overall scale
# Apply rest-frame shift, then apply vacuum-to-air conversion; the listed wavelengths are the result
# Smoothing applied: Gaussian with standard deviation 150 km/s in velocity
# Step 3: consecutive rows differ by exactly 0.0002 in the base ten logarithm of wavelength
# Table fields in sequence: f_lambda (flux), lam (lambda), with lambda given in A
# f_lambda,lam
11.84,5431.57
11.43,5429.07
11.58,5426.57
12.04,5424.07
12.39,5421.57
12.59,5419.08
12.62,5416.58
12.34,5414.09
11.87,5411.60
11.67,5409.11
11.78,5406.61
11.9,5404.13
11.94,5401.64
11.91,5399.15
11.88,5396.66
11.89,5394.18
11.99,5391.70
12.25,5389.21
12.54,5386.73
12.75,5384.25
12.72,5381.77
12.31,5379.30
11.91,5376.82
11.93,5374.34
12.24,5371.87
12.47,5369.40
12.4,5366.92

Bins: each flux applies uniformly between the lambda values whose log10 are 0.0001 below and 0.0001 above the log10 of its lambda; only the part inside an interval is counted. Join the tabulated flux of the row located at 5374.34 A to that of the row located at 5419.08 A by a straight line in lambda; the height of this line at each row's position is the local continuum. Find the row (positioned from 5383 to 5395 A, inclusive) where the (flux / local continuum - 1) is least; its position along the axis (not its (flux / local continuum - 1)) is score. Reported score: 5394.18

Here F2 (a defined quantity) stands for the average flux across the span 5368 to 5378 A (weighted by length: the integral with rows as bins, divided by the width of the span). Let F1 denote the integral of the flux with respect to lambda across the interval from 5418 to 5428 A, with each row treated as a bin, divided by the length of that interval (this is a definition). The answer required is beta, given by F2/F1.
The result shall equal 1.00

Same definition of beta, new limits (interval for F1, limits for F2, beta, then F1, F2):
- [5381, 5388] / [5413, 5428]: 0.97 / 12.67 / 12.25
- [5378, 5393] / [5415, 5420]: 1.01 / 12.42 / 12.59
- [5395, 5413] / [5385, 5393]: 1.04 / 11.85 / 12.28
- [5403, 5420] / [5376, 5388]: 1.03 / 12.10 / 12.47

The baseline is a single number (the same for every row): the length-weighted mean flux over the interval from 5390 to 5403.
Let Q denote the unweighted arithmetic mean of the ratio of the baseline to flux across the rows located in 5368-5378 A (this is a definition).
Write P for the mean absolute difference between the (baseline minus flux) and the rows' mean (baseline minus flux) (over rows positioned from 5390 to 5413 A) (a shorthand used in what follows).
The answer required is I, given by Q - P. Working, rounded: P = 0.064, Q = 0.983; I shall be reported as 0.918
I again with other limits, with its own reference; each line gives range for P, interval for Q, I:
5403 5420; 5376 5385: 0.612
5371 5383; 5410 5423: 0.724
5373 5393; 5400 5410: 0.729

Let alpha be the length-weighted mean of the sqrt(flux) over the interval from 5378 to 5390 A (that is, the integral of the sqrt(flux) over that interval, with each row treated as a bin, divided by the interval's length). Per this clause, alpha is 3.54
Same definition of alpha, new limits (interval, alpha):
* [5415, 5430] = 3.48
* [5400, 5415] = 3.45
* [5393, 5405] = 3.45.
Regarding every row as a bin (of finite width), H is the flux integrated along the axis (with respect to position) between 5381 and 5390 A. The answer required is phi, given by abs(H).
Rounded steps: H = 113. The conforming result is 113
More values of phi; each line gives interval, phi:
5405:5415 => 119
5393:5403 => 119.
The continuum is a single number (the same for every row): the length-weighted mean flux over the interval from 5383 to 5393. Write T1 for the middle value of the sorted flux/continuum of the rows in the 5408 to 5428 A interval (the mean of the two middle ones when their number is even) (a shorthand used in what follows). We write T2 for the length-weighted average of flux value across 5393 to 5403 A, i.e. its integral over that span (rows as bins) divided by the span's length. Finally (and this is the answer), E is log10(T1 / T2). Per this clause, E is -1.082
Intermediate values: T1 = 0.985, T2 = 11.9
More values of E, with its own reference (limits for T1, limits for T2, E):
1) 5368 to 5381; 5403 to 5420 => -1.088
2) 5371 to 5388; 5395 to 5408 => -1.077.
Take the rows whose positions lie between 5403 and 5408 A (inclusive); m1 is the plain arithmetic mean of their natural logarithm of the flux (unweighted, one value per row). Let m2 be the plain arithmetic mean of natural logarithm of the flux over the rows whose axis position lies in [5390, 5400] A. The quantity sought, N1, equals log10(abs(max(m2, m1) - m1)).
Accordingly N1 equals -2.19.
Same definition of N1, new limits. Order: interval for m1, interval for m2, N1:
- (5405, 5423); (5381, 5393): -1.66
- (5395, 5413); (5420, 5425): -1.52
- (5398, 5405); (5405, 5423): -1.67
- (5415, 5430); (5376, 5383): -1.76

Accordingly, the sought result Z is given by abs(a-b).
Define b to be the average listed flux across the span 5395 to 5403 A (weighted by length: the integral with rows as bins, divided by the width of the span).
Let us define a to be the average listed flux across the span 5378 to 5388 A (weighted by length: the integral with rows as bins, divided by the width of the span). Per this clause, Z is 0.68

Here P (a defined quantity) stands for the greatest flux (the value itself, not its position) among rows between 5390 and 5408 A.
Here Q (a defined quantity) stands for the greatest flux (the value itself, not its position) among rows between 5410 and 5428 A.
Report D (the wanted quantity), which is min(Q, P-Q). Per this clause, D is -0.6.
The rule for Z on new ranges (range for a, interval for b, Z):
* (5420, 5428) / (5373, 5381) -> 0.08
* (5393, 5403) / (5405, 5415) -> 0.01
